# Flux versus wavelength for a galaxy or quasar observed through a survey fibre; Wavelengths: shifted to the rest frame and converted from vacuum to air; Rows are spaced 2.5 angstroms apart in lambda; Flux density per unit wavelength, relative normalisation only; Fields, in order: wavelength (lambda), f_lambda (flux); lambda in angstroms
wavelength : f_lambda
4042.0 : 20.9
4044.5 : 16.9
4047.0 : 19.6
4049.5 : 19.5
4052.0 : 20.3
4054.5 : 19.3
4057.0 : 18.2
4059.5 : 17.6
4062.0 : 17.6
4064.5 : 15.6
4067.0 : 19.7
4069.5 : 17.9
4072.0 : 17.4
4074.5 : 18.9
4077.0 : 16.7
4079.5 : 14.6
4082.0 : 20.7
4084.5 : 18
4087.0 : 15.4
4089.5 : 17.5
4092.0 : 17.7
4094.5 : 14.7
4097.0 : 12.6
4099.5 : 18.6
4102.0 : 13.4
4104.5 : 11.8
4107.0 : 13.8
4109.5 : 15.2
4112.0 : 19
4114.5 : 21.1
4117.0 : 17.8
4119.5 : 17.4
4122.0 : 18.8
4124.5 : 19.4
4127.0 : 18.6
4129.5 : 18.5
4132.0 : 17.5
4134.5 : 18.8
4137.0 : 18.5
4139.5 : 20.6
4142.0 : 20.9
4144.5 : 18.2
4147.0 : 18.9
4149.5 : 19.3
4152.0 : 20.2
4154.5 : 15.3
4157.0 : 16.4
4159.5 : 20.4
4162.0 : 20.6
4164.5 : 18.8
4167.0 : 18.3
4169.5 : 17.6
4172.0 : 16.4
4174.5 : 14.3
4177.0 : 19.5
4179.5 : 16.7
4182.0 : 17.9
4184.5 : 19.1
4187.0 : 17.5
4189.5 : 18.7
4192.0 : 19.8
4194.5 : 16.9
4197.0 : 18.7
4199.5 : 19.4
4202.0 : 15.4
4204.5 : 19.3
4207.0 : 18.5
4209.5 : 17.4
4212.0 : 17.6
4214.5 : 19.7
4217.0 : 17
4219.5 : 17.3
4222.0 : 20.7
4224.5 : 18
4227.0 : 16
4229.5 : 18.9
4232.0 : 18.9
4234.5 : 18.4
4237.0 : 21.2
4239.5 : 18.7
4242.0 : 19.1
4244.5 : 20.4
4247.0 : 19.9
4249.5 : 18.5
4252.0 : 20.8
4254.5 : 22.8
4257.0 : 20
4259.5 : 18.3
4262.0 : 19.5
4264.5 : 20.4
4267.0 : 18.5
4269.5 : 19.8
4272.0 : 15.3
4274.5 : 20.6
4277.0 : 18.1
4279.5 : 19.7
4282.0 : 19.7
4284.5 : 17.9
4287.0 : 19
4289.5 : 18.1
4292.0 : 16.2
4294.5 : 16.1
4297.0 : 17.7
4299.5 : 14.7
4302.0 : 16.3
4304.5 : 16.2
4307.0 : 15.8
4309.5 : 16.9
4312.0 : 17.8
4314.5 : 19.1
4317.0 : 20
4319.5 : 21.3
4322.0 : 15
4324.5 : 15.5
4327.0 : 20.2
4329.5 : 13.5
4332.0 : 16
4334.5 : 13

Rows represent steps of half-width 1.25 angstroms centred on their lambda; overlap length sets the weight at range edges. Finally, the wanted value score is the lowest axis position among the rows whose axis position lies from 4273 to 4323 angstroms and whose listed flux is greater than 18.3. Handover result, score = 4274.5 angstroms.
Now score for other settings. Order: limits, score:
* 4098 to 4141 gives 4099.5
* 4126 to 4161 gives 4127.0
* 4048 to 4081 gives 4049.5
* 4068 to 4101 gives 4074.5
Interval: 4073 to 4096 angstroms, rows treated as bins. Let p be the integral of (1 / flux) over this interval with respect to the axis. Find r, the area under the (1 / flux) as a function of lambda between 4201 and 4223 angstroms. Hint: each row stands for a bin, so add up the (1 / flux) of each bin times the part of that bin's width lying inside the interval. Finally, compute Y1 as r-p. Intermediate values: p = 1.36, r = 1.22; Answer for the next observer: -0.14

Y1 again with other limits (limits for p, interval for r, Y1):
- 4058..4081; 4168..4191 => -0.01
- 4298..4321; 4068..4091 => 0.00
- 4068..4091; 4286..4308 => 0.00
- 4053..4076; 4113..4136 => -0.04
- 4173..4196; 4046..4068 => -0.11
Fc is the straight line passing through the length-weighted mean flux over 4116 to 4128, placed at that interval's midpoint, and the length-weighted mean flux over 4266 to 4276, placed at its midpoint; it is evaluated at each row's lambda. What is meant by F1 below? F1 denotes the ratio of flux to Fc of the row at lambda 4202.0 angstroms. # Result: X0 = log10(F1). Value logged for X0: -0.079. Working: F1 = 0.83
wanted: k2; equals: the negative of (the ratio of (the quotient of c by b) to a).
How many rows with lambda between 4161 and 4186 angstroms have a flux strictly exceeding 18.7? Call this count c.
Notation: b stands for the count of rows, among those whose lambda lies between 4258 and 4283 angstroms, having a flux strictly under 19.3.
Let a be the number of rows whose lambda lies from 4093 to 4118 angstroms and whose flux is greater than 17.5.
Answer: -0.25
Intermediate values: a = 4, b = 4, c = 4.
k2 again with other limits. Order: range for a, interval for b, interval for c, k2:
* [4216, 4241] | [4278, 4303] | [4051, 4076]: -0.07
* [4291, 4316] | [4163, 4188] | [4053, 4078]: -0.11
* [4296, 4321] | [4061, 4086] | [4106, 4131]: -0.10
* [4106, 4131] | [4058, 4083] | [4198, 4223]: -0.07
